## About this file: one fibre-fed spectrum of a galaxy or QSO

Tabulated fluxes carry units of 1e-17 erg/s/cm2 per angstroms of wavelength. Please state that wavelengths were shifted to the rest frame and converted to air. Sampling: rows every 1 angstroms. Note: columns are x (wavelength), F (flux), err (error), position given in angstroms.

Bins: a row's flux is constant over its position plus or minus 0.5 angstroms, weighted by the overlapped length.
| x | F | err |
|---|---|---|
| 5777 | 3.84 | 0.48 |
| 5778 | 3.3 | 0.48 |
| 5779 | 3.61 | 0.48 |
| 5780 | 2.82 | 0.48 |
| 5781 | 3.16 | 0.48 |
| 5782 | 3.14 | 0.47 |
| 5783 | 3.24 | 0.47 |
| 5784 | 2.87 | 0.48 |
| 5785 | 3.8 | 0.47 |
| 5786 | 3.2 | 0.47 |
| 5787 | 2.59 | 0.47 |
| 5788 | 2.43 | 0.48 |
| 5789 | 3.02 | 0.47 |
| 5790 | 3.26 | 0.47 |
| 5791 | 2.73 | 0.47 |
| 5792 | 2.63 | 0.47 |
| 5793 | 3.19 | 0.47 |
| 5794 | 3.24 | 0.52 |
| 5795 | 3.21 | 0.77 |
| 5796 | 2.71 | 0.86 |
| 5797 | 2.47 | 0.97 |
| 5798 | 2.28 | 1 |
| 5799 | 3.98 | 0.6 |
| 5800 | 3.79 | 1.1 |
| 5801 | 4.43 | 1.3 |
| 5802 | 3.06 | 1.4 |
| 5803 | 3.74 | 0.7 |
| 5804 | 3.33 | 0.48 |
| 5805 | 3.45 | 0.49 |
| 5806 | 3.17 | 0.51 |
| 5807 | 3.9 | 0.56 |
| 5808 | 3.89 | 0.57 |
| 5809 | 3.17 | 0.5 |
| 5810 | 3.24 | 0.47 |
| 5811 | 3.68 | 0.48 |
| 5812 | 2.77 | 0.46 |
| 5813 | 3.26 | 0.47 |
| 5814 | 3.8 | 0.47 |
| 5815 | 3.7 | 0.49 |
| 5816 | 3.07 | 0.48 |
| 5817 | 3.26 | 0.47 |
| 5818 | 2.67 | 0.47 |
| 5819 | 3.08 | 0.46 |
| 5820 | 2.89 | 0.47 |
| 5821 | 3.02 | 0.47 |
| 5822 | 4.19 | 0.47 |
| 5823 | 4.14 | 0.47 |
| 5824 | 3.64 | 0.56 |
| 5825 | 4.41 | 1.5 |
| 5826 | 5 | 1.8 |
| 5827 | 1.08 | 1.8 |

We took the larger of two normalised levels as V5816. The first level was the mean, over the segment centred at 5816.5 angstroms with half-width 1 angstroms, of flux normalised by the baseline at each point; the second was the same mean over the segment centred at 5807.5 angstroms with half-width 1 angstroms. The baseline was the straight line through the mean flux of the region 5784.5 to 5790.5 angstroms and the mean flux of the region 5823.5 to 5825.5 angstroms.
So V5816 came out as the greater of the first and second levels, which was 1.09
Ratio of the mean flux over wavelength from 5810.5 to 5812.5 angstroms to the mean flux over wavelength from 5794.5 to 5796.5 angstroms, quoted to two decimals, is 1.09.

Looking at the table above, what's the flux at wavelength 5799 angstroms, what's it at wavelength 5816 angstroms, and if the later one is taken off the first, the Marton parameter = 0.91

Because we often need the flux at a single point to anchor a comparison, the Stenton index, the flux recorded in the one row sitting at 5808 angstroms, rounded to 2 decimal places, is 3.89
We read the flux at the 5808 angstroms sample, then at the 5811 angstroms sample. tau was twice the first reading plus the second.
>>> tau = 11.5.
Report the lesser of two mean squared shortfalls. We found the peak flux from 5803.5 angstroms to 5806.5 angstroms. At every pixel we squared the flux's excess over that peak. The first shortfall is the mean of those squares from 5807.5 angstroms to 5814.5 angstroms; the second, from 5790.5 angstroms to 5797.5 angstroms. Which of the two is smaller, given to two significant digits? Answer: 0.14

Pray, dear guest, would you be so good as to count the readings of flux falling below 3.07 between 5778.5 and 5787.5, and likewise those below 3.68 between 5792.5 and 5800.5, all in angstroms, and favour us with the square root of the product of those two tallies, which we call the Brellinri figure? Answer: 4.2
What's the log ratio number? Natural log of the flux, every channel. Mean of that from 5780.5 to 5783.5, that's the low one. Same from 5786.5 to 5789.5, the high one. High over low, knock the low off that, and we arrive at -0.3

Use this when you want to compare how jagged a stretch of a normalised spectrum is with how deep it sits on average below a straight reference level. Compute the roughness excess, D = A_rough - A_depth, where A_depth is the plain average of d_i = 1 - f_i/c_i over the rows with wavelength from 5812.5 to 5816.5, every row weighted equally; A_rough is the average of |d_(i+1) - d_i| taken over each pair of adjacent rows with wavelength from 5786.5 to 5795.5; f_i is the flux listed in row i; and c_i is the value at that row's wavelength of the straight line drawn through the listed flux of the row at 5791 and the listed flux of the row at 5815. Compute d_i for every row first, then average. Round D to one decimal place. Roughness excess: 0.0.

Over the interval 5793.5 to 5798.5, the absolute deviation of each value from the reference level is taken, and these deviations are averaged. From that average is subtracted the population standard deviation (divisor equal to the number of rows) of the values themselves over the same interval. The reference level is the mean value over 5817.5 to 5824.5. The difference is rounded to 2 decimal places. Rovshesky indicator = 0.21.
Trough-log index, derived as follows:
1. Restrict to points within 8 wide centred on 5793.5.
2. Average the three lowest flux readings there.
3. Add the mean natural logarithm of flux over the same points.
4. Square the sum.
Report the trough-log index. 13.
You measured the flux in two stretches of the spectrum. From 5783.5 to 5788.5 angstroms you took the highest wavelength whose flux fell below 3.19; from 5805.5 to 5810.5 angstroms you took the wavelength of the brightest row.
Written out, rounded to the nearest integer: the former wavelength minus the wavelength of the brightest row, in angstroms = -19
